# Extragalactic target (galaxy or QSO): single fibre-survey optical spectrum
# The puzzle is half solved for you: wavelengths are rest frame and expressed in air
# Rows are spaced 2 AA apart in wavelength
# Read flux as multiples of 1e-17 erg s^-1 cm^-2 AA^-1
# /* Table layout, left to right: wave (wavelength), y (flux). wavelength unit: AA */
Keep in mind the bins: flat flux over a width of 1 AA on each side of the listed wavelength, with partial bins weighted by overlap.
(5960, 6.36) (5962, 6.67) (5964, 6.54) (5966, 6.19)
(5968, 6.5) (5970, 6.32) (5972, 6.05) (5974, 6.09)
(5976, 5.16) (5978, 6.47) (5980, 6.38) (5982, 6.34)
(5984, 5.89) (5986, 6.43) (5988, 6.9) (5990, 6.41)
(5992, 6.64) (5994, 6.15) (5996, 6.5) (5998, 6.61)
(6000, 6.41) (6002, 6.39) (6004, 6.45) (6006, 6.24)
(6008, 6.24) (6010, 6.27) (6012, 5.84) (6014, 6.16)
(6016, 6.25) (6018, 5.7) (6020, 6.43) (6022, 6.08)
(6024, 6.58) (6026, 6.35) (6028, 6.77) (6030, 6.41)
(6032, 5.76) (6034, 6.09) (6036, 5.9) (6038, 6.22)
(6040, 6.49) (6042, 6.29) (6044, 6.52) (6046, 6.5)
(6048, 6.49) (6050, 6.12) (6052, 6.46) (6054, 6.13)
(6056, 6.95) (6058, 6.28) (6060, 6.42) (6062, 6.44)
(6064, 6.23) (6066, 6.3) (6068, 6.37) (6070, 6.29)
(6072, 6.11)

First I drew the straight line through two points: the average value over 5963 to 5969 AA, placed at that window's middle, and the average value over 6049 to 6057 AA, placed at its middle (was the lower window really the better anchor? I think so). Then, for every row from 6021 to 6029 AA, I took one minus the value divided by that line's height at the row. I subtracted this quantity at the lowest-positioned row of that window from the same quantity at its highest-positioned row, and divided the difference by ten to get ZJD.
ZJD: -0.011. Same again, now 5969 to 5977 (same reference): 0.018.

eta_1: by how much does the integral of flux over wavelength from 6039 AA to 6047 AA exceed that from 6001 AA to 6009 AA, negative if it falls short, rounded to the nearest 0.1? 1.0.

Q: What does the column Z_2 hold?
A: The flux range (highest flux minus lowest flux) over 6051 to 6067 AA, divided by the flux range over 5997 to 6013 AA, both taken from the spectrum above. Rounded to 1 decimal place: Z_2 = 1.1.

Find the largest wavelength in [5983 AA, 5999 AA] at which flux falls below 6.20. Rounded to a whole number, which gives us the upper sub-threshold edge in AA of 5994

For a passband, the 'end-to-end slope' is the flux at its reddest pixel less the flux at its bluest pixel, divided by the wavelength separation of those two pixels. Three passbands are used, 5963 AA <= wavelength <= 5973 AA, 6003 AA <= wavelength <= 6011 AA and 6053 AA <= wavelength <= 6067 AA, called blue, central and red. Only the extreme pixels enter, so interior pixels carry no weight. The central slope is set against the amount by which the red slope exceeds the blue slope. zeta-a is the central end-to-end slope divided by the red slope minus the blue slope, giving -0.4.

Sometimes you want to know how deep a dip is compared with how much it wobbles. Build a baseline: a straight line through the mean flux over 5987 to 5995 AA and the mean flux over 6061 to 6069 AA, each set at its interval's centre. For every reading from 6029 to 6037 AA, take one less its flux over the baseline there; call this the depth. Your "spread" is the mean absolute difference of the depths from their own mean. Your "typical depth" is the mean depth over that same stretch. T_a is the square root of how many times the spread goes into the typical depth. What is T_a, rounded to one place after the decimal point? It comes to 1.3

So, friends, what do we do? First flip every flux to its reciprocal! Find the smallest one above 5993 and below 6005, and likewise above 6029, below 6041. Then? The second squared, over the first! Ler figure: 0.157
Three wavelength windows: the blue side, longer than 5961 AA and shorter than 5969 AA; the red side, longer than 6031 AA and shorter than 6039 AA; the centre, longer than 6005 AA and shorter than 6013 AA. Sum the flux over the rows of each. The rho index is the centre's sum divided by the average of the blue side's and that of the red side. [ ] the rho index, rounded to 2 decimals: 0.99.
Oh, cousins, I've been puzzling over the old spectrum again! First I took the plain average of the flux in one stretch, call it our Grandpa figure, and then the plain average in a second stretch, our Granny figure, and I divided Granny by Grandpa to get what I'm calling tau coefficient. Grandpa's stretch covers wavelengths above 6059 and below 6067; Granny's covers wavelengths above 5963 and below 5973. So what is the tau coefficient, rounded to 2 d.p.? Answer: 1.00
